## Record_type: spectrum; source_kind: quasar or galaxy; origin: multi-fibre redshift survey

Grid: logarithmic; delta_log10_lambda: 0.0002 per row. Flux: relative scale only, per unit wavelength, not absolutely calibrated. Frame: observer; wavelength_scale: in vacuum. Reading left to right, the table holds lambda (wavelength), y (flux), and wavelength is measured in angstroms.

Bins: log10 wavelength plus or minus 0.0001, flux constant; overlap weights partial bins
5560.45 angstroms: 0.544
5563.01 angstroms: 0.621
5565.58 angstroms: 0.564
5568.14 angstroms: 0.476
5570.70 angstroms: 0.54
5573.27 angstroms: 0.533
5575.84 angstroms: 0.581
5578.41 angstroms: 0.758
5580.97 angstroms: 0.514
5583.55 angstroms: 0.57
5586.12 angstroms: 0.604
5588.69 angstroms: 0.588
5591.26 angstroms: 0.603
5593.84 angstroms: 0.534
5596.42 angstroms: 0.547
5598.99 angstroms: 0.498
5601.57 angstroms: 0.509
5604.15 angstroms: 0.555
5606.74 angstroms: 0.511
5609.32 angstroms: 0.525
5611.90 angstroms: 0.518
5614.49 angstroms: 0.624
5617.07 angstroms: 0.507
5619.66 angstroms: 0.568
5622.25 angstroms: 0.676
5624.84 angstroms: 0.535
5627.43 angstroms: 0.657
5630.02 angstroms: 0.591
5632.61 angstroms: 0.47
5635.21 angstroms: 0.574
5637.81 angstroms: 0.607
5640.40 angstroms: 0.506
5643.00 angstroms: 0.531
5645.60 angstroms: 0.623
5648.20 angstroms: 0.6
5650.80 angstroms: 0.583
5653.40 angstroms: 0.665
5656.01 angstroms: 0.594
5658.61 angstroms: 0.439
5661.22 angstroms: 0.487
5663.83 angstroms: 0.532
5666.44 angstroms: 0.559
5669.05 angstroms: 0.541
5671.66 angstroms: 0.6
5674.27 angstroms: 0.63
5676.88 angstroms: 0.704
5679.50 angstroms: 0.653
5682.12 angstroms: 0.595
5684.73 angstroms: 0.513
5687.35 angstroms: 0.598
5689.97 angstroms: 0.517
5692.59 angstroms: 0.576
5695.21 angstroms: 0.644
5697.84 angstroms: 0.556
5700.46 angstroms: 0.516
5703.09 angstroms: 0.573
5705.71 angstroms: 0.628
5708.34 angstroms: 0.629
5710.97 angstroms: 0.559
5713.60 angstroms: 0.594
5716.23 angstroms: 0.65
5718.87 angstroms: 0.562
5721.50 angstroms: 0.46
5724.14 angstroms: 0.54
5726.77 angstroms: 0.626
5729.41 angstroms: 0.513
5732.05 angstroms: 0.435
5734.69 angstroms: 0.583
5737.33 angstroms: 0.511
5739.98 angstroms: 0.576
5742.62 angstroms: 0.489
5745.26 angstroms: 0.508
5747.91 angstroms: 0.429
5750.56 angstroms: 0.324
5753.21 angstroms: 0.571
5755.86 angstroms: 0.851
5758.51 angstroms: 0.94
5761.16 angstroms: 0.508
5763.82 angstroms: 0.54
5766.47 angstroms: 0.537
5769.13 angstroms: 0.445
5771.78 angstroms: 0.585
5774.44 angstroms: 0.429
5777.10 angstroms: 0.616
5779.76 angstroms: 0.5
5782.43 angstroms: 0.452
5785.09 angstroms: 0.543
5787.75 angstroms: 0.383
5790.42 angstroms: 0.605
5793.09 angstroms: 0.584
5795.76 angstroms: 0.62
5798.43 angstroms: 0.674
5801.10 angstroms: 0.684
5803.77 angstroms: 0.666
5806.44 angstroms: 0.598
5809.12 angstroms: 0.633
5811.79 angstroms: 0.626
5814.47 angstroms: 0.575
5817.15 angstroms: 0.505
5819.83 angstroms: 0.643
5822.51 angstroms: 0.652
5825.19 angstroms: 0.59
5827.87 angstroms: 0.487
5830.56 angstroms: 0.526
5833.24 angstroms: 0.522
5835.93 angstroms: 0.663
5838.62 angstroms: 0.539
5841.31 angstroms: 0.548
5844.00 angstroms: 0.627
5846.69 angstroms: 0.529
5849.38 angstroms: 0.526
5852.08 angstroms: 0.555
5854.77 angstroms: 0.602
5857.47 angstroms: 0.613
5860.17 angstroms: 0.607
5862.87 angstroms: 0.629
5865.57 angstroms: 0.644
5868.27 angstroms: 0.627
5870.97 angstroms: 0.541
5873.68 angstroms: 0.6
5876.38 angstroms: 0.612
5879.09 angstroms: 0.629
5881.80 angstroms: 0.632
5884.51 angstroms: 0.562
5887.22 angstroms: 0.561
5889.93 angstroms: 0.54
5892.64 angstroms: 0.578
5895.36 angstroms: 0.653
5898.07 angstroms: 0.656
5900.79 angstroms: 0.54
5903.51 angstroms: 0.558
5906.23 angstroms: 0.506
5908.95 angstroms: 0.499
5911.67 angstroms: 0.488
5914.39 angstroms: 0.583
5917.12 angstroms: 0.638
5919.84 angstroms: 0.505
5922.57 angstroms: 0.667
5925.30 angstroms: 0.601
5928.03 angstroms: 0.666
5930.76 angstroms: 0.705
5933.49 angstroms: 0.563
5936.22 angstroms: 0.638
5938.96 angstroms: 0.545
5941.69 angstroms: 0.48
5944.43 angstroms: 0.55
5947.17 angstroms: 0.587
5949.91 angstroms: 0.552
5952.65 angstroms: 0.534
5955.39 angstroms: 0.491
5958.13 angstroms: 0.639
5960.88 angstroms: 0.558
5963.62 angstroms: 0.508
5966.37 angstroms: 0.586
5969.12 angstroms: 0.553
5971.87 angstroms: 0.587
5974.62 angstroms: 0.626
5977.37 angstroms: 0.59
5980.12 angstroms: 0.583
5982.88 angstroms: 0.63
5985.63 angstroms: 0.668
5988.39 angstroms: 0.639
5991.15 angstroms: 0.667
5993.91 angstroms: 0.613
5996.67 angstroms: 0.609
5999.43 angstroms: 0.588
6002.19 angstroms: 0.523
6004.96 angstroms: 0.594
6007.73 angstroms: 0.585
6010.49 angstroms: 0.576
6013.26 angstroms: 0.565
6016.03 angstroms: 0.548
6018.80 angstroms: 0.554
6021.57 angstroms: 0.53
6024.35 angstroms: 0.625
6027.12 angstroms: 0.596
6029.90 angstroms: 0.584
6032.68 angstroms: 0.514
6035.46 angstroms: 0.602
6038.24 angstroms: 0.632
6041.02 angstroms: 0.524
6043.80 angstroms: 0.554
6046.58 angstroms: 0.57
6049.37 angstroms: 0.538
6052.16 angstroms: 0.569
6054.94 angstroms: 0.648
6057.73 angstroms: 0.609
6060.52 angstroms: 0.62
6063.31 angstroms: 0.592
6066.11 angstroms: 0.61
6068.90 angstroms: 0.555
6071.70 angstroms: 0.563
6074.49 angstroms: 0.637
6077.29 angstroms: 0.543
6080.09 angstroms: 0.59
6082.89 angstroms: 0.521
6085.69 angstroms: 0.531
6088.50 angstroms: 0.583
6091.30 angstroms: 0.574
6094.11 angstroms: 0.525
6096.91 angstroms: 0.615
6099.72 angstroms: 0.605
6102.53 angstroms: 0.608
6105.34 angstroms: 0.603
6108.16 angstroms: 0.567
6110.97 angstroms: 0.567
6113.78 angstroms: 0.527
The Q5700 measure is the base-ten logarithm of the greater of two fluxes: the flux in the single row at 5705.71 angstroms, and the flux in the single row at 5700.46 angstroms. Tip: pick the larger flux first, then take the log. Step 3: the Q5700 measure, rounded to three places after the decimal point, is -0.202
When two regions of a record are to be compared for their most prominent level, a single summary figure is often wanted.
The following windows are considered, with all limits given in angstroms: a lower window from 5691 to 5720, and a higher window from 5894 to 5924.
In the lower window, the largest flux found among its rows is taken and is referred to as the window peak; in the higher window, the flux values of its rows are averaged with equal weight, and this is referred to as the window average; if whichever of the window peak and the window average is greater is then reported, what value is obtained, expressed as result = 0.65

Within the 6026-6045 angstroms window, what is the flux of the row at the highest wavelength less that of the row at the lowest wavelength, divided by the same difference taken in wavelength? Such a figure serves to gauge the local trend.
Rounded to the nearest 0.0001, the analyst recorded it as -0.0025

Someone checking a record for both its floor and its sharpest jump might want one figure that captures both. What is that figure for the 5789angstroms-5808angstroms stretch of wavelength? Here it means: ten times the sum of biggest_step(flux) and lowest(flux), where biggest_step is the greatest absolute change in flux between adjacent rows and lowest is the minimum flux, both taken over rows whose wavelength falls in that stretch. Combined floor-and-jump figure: 6.52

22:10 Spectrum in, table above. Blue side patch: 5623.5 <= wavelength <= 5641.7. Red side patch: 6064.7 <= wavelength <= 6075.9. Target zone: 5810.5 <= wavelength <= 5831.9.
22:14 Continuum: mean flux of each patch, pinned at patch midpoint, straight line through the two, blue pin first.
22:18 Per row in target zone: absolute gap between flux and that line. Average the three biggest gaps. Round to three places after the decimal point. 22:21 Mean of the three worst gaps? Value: 0.078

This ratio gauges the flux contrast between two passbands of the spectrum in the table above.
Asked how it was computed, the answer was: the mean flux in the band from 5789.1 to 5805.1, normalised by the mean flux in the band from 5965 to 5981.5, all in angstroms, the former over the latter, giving 1.09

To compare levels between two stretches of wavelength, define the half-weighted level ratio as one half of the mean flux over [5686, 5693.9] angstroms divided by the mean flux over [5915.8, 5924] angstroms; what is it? 0.47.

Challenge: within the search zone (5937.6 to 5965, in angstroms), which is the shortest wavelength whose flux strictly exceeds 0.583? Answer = 5947.17 angstroms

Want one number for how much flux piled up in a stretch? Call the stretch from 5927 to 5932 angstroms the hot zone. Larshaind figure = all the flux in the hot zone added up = 1.37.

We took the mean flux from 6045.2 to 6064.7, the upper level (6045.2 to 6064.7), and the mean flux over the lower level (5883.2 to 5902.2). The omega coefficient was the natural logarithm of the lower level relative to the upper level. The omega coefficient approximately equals -0.01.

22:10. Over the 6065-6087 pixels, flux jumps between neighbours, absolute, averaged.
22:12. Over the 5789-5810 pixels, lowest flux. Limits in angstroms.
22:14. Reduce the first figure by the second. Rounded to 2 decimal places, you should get -0.53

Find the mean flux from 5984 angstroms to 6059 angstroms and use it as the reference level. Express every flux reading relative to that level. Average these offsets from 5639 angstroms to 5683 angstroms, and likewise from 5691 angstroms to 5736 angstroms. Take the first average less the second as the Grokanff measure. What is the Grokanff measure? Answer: 0.012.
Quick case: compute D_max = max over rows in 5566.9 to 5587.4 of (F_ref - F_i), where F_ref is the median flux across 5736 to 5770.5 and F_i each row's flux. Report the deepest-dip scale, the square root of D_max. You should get 0.187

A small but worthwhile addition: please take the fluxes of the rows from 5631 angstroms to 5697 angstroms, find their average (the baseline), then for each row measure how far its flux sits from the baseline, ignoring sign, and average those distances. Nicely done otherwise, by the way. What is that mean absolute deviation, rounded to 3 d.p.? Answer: 0.051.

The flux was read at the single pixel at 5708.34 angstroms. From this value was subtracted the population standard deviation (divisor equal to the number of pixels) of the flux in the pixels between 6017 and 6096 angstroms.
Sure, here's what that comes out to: 0.59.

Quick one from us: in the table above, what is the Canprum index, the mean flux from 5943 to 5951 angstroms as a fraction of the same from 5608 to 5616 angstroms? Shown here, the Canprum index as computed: 1.01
